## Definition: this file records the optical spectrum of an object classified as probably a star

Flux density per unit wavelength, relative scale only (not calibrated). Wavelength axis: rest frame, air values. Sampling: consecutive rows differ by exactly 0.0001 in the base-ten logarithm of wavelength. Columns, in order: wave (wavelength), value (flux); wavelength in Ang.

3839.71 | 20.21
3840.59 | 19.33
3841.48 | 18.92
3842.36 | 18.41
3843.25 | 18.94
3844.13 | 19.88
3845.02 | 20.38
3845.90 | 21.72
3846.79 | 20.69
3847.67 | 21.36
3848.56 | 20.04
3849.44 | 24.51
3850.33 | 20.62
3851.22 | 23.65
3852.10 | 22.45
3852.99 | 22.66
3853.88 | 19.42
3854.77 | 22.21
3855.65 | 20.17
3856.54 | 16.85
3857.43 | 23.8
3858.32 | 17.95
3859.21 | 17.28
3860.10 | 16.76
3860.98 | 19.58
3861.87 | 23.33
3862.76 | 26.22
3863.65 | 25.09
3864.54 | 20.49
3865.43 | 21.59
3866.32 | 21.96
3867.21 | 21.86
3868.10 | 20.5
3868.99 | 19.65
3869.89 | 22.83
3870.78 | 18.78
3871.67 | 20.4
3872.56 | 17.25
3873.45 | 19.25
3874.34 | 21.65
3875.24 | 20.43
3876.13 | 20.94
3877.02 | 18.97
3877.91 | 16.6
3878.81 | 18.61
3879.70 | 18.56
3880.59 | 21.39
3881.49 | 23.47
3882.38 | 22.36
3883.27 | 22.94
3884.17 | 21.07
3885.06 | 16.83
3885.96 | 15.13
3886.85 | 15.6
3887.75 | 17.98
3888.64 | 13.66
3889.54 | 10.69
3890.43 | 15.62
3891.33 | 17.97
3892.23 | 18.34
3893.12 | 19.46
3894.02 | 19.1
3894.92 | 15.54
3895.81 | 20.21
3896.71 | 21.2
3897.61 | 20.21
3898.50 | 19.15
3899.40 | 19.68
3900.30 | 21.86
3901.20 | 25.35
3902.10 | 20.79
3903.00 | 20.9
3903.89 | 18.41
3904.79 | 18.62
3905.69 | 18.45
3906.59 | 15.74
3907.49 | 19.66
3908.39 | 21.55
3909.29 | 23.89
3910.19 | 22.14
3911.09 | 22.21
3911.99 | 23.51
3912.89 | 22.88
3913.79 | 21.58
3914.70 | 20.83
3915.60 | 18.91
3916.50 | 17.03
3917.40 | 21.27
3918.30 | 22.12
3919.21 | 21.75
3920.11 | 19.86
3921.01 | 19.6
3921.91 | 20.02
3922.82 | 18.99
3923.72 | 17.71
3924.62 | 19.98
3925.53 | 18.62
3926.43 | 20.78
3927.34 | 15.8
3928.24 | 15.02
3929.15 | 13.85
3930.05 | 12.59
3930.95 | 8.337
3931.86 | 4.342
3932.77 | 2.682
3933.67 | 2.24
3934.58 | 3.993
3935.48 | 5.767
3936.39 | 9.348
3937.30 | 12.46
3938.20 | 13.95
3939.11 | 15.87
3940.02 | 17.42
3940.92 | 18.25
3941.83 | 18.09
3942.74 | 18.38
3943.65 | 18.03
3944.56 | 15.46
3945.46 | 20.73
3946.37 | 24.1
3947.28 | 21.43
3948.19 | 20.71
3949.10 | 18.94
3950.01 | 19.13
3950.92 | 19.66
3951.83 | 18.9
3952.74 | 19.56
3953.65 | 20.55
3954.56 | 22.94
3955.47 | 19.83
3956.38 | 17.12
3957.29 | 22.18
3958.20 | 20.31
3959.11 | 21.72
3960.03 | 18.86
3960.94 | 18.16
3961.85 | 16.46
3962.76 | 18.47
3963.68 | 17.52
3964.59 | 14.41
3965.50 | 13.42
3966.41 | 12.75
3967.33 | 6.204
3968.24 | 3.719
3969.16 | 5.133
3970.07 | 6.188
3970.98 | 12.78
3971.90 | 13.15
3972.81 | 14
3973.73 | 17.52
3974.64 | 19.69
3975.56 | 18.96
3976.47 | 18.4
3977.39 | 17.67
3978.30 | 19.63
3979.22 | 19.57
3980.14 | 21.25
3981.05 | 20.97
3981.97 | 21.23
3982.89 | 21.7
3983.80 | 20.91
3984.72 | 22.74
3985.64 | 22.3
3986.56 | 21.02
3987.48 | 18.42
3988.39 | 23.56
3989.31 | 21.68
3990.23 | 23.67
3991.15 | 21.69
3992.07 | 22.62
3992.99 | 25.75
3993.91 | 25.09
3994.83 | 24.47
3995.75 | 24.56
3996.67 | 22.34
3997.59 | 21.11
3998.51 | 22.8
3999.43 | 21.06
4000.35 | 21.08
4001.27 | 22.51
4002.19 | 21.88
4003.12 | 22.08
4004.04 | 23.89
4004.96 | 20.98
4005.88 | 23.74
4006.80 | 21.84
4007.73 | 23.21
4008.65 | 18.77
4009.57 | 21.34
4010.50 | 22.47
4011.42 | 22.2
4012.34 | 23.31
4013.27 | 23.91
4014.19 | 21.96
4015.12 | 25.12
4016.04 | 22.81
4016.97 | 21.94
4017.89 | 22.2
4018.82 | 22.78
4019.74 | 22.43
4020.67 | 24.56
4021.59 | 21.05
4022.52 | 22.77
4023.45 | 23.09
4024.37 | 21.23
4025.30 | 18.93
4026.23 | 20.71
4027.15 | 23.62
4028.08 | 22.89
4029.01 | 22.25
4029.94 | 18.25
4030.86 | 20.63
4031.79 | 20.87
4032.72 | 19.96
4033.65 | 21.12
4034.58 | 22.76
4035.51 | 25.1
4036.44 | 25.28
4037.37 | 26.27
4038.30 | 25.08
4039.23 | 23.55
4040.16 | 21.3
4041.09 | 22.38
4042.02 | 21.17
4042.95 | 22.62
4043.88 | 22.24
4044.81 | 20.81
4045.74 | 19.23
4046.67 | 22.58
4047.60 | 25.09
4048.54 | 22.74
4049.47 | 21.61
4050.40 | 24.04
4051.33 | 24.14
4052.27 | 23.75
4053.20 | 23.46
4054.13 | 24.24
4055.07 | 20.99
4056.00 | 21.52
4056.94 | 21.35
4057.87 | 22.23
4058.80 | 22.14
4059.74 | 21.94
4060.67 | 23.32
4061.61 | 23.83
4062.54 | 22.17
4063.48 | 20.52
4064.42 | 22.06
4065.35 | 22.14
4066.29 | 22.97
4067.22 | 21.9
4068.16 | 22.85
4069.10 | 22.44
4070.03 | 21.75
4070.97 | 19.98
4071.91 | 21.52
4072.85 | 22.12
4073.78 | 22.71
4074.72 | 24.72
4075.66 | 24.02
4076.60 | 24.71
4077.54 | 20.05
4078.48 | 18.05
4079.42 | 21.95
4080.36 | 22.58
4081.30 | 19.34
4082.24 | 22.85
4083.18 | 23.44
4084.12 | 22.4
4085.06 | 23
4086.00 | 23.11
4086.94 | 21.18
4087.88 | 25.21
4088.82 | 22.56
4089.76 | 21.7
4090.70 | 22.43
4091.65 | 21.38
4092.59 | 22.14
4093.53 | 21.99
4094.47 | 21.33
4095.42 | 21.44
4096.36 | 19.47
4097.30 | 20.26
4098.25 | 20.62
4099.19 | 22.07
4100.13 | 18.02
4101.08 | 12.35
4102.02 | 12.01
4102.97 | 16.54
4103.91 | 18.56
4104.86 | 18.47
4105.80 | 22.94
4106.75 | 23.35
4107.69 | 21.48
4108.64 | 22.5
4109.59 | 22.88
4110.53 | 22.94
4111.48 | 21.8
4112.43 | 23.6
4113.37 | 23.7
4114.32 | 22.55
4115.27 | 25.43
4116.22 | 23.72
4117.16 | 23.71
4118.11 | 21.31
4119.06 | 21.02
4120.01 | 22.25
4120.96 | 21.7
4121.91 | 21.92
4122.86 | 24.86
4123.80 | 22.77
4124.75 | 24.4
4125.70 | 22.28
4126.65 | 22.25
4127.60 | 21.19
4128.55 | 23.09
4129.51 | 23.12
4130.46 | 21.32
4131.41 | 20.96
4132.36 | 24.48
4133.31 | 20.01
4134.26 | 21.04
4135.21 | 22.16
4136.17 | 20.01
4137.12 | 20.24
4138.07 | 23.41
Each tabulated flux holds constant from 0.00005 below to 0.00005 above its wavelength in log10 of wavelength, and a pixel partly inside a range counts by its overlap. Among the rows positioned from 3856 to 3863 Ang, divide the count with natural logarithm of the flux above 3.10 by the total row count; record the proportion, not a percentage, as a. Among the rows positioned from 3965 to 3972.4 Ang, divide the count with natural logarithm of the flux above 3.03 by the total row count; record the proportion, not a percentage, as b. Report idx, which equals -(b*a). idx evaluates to 0.00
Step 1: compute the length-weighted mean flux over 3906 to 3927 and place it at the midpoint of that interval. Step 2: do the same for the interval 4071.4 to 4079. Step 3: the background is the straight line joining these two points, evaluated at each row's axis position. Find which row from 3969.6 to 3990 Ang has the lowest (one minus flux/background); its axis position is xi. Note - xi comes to 3988.39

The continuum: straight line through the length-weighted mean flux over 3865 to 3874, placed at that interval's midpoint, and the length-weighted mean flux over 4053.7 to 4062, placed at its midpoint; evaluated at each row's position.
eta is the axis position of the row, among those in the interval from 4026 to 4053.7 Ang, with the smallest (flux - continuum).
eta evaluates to 4029.94 Ang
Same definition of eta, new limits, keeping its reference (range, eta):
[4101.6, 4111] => 4102.02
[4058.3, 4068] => 4063.48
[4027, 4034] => 4029.94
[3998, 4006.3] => 4004.96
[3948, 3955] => 3951.83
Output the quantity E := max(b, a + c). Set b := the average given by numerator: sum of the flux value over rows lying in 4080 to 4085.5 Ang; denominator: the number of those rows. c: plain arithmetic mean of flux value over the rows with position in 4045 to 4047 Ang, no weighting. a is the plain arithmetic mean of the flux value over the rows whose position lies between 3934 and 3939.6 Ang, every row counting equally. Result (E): 31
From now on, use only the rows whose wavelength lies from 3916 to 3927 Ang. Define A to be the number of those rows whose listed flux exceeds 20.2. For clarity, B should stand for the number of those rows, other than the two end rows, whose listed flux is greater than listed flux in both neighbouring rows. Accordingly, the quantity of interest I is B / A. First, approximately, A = 4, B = 3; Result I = 0.75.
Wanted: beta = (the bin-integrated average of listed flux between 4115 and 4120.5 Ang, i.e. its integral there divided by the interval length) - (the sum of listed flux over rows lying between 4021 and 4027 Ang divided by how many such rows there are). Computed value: 1.5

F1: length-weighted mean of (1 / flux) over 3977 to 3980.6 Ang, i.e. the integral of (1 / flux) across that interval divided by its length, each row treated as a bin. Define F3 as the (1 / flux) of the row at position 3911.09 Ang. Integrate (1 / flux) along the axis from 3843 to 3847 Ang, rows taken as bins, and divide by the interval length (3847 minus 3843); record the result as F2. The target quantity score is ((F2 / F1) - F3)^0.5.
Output 0.96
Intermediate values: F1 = 0.051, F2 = 0.049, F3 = 0.045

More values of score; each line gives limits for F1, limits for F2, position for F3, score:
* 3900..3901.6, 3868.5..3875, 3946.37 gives 1.07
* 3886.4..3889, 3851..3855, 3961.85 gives 0.81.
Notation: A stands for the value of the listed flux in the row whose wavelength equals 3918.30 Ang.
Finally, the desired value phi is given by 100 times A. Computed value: 2212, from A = 22.12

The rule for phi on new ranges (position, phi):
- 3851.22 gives 2365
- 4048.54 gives 2274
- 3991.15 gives 2169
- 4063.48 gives 2052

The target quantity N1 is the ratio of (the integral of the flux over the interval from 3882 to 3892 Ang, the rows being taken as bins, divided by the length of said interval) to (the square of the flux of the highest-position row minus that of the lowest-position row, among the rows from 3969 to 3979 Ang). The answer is 0.0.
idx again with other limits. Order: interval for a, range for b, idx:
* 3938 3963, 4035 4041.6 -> -0.07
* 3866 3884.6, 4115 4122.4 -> -0.19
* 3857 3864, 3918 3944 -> -0.05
